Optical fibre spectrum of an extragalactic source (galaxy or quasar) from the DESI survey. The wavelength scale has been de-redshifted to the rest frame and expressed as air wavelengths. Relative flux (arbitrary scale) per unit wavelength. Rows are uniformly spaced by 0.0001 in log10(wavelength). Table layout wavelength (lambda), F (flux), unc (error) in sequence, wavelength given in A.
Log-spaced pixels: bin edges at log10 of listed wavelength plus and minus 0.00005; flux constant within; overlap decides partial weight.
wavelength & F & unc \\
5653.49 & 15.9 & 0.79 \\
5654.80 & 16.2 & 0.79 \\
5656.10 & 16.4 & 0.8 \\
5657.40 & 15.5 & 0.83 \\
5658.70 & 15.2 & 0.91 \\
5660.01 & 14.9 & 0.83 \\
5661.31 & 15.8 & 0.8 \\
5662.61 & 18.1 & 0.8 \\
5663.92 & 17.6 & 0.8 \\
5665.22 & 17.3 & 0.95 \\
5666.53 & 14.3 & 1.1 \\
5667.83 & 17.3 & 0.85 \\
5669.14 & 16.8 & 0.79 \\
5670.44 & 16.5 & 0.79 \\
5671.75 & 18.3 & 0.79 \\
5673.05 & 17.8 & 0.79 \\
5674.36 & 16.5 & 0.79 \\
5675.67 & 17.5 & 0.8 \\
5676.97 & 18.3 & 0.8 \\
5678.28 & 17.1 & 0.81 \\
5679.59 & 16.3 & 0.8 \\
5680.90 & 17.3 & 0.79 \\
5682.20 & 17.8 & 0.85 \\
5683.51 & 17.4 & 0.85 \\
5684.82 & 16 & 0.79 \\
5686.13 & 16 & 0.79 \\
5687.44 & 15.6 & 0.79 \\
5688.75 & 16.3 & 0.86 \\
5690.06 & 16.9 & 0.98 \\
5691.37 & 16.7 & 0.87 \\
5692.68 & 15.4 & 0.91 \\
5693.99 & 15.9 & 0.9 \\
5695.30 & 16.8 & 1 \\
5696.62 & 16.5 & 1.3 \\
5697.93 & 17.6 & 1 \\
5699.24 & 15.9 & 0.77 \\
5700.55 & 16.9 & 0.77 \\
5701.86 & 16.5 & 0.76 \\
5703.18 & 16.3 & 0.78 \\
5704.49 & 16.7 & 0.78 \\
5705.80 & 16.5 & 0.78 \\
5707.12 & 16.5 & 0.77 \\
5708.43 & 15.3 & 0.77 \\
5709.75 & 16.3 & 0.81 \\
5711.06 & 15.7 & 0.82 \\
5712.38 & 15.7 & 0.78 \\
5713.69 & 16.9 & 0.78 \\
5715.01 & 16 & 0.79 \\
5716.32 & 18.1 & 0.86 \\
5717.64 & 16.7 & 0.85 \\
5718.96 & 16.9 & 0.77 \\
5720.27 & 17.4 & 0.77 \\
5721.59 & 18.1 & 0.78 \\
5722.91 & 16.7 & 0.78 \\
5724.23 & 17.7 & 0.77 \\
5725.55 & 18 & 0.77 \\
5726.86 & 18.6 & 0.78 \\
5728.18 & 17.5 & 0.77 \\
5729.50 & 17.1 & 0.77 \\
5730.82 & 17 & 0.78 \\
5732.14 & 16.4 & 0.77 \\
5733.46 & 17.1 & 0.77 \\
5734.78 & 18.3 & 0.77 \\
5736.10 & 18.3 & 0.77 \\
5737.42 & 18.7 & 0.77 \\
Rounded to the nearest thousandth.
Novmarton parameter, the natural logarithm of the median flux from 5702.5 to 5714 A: 2.791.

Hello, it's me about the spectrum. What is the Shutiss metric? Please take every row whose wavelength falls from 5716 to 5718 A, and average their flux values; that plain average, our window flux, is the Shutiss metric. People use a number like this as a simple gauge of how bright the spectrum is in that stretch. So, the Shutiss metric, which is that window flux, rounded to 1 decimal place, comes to 17.4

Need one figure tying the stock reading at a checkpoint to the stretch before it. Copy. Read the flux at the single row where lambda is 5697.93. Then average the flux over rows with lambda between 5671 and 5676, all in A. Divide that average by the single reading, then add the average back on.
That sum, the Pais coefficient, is 18.5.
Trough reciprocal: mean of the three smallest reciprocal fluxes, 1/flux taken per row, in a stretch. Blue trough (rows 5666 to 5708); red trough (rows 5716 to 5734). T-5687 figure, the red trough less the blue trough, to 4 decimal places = -0.0004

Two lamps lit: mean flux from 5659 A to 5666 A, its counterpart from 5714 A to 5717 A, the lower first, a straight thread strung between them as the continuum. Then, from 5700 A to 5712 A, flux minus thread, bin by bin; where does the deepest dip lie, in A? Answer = 5708.43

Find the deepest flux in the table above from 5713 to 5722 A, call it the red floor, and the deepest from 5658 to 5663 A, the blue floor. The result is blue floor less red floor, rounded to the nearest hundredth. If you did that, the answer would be -1.10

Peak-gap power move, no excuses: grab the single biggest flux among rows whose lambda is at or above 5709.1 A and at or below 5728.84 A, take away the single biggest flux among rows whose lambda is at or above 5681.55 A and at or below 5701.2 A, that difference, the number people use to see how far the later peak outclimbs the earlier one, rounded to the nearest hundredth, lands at 0.80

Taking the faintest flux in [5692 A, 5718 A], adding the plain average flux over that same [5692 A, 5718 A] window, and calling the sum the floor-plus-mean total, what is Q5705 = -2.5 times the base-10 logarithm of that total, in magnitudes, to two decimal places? -3.75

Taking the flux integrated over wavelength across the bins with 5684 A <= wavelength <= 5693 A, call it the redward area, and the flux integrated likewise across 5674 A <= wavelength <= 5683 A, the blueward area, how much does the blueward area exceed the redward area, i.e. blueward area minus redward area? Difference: 10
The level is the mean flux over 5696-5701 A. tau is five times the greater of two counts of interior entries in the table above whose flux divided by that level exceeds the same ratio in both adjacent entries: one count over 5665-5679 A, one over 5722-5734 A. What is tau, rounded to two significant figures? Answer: 15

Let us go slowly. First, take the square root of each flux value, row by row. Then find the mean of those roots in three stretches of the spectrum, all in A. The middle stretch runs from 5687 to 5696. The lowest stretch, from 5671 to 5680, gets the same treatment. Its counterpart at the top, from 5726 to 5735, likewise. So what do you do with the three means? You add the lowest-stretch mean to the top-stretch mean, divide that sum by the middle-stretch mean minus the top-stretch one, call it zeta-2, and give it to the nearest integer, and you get -57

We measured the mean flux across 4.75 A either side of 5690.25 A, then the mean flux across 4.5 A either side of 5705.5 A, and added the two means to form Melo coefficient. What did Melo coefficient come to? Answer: 32.4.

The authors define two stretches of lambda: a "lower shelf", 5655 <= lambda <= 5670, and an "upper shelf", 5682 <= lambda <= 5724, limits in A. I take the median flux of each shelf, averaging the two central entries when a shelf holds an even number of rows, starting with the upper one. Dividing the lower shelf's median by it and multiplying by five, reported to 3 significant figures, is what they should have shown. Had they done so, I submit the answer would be 4.97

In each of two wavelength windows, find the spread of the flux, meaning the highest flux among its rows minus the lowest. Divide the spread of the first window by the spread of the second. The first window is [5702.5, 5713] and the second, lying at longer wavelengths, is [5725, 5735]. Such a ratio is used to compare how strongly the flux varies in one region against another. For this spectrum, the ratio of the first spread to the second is 0.64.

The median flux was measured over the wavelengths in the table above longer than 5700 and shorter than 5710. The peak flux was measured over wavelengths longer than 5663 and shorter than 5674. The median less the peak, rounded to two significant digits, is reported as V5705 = -1.8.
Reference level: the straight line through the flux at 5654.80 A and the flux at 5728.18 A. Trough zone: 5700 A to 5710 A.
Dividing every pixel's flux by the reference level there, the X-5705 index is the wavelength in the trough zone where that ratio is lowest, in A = 5708.43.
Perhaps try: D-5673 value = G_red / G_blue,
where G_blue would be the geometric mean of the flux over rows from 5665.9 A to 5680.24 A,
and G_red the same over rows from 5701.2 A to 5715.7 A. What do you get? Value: 0.96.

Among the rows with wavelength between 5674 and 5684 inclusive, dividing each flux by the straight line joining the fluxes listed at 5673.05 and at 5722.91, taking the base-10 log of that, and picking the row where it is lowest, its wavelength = 5679.59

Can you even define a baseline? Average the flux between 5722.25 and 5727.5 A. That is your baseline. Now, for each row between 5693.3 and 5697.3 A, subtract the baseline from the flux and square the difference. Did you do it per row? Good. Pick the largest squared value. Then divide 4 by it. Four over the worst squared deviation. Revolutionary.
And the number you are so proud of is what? 1.2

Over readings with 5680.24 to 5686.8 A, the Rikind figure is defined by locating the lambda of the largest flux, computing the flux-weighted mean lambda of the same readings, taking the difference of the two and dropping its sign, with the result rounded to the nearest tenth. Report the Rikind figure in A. 1.2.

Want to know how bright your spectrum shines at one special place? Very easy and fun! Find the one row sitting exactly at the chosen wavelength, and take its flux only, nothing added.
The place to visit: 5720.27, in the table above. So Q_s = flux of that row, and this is 17.4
